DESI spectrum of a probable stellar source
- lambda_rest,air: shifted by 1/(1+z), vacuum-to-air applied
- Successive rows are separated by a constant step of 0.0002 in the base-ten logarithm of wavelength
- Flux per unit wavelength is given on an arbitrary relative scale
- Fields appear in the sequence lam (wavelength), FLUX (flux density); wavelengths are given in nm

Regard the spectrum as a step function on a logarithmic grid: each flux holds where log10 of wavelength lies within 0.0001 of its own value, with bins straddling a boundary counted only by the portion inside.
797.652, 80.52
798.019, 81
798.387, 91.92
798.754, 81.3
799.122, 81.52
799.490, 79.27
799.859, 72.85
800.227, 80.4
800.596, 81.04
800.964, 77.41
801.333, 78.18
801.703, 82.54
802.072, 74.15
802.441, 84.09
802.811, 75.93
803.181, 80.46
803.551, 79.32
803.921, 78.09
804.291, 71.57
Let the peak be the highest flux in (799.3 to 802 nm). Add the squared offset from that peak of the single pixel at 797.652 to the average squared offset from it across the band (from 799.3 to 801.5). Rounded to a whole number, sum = 30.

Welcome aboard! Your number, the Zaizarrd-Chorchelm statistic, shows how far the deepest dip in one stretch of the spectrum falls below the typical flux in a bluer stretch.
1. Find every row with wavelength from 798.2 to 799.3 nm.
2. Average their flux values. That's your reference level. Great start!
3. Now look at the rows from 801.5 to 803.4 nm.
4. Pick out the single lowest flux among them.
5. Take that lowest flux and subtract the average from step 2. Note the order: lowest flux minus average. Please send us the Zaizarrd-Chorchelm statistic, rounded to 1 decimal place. -10.8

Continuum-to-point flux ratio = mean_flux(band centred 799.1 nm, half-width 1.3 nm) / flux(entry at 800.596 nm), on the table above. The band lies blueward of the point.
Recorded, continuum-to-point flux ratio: 1.00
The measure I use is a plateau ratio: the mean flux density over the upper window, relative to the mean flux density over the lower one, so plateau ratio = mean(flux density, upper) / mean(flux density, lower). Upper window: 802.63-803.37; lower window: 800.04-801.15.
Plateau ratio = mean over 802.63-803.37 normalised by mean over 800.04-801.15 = 0.98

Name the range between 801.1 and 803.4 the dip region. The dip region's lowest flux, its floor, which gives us 74.15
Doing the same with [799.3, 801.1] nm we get 72.85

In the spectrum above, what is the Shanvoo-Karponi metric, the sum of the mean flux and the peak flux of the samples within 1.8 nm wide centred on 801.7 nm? 163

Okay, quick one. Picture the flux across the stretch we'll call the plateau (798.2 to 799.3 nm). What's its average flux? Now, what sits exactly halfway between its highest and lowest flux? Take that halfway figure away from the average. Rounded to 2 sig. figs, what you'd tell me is -1.7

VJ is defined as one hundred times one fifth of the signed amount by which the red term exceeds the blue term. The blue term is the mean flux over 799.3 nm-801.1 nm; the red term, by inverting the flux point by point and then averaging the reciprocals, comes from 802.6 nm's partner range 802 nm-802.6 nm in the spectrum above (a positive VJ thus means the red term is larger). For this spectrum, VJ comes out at -1564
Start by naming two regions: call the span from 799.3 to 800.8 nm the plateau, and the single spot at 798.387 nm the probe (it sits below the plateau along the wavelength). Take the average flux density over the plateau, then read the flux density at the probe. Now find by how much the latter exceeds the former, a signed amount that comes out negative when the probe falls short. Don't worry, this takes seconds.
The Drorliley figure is 14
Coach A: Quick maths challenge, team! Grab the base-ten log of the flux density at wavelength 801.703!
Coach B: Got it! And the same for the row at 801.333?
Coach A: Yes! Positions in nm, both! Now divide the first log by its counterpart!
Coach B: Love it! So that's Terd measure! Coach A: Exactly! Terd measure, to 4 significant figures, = 1.012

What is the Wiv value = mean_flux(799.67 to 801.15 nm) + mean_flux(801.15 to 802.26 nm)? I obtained 156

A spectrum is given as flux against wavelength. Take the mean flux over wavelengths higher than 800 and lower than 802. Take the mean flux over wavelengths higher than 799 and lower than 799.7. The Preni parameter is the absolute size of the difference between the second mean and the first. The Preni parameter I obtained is 0.5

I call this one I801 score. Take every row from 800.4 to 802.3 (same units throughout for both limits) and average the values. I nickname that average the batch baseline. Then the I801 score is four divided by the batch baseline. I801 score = 0.0508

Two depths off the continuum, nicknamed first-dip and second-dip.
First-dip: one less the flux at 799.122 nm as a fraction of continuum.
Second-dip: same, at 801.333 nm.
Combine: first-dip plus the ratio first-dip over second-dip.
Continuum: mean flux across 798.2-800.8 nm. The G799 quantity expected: -0.12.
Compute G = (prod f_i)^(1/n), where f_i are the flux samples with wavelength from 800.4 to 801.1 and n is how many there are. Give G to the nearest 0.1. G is 79.2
